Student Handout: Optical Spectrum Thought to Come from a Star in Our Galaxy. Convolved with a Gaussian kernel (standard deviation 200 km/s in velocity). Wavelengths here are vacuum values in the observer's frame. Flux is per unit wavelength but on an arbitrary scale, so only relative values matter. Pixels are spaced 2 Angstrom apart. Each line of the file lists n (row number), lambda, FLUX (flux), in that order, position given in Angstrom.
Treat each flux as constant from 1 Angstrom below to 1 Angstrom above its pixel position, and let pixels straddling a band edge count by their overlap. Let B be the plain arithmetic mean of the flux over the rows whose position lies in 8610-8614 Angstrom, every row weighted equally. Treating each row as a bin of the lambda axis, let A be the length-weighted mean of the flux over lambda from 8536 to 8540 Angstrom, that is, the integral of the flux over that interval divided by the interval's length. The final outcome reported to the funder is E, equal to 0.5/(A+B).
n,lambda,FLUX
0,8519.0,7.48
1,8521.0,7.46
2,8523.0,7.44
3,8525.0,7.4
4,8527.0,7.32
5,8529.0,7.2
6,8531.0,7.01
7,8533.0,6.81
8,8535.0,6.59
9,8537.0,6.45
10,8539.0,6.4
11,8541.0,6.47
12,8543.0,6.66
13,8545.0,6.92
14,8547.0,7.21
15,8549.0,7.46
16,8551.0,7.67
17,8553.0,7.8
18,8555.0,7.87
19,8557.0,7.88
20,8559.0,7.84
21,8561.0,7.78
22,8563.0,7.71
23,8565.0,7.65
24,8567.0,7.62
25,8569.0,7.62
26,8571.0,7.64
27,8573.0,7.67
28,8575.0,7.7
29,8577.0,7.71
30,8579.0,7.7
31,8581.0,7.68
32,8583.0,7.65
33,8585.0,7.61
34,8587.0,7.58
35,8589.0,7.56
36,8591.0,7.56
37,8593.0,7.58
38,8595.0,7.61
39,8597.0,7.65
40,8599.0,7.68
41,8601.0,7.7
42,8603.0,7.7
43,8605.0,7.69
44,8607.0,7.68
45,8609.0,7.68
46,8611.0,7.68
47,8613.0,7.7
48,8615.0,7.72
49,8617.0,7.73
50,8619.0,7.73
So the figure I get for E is 0.0354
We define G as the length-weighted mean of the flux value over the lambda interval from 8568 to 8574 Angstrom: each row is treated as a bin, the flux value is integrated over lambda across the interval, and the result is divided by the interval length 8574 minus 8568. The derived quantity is 7.6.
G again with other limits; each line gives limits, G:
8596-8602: 7.7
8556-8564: 7.8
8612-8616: 7.7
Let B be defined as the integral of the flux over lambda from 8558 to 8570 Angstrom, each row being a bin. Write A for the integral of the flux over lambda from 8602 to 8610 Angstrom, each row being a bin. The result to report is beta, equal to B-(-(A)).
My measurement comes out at 154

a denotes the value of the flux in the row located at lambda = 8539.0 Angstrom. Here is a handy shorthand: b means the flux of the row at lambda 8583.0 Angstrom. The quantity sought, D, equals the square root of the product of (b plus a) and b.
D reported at 10.37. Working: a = 6.4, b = 7.65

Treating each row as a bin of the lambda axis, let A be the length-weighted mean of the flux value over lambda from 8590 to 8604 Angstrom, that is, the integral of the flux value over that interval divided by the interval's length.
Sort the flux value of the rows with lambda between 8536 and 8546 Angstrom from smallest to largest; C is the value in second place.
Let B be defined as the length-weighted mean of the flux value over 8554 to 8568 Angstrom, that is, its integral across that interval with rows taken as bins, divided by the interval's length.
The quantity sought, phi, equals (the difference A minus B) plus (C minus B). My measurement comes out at -1.4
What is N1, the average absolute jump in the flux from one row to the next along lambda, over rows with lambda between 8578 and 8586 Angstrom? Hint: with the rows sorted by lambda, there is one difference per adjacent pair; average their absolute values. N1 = 0.03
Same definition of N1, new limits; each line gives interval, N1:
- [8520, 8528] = 0.05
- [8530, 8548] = 0.18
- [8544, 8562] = 0.13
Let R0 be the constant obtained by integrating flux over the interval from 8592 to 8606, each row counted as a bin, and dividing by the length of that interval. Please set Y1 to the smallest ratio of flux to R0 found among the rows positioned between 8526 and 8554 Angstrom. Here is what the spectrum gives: 0.836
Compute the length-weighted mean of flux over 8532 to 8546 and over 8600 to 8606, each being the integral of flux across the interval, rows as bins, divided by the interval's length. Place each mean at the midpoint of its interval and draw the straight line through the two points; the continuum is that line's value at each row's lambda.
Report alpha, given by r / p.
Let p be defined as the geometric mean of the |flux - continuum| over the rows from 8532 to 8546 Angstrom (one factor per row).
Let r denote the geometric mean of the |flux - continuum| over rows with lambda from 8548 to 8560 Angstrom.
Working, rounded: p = 0.1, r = 0.88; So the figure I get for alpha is 7.6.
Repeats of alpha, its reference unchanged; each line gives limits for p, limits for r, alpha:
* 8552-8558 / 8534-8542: 0.1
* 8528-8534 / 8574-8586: 0.7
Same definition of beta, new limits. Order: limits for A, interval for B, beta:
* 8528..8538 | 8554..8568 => 177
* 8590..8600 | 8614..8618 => 107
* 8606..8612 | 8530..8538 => 100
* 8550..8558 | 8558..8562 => 94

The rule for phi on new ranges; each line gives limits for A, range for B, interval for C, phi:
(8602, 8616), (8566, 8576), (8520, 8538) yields -1.0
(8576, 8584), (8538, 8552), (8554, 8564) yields 1.5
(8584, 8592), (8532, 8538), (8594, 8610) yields 2.0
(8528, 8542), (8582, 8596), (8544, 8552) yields -1.3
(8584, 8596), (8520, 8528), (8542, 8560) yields -0.3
